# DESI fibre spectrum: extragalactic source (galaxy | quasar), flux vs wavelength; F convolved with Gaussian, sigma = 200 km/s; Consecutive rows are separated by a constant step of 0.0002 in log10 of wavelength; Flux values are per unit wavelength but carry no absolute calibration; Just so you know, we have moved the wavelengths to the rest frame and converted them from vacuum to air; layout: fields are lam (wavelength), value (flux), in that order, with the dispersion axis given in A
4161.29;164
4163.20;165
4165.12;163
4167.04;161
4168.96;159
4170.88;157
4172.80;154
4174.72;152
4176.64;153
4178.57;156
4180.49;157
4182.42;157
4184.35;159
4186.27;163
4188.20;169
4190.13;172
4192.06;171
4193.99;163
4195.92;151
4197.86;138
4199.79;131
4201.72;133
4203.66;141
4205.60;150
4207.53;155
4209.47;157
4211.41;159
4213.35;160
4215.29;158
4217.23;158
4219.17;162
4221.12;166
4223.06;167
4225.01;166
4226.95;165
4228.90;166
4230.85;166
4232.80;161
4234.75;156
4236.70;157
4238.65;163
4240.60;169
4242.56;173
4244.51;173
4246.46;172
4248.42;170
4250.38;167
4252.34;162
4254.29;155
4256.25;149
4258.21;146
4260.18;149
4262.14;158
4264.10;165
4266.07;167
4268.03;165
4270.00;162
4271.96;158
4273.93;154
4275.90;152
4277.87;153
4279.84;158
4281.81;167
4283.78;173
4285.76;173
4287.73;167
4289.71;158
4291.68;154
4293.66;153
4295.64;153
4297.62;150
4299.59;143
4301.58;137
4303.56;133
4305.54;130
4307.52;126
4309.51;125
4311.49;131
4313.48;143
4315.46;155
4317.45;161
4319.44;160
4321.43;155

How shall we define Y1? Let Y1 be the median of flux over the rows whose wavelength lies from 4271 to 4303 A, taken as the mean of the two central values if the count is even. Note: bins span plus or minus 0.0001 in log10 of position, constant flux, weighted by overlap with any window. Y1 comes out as 154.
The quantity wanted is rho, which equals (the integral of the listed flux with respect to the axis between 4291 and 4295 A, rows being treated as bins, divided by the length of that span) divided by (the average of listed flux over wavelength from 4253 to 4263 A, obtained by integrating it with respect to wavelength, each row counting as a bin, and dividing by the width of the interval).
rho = 1.01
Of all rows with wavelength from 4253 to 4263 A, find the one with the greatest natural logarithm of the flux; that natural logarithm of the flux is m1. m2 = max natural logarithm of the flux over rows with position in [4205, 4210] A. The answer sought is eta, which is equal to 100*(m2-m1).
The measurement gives -1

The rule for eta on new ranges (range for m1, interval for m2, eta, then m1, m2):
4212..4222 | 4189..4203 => 4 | 5.112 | 5.15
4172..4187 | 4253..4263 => -3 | 5.094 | 5.06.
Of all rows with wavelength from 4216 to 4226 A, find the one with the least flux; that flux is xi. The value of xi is 158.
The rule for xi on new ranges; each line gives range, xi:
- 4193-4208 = 131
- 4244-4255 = 155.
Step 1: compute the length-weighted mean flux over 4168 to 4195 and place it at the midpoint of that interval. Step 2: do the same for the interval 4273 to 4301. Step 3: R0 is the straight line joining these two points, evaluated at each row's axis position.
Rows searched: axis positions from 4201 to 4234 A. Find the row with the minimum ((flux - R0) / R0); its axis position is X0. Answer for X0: 4201.72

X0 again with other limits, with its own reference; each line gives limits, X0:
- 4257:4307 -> 4305.54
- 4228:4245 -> 4234.75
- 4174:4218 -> 4199.79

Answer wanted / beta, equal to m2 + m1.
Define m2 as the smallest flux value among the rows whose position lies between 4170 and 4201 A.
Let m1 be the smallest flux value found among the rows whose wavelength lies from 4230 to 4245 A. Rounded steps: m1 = 156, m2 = 131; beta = 287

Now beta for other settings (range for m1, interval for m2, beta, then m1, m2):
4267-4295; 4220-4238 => 308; 152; 156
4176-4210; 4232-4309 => 257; 131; 126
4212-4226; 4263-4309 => 284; 158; 126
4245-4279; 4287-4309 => 272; 146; 126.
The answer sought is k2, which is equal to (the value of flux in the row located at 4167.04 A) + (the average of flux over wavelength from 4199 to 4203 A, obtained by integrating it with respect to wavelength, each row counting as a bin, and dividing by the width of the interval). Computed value 294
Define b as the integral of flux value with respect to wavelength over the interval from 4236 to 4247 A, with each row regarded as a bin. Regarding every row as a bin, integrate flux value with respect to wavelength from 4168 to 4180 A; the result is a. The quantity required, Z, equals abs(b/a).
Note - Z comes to 0.99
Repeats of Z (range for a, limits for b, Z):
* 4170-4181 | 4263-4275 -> 1.14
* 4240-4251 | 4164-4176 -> 1.01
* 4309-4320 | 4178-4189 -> 1.10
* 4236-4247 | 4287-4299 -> 1.01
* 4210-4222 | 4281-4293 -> 1.03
